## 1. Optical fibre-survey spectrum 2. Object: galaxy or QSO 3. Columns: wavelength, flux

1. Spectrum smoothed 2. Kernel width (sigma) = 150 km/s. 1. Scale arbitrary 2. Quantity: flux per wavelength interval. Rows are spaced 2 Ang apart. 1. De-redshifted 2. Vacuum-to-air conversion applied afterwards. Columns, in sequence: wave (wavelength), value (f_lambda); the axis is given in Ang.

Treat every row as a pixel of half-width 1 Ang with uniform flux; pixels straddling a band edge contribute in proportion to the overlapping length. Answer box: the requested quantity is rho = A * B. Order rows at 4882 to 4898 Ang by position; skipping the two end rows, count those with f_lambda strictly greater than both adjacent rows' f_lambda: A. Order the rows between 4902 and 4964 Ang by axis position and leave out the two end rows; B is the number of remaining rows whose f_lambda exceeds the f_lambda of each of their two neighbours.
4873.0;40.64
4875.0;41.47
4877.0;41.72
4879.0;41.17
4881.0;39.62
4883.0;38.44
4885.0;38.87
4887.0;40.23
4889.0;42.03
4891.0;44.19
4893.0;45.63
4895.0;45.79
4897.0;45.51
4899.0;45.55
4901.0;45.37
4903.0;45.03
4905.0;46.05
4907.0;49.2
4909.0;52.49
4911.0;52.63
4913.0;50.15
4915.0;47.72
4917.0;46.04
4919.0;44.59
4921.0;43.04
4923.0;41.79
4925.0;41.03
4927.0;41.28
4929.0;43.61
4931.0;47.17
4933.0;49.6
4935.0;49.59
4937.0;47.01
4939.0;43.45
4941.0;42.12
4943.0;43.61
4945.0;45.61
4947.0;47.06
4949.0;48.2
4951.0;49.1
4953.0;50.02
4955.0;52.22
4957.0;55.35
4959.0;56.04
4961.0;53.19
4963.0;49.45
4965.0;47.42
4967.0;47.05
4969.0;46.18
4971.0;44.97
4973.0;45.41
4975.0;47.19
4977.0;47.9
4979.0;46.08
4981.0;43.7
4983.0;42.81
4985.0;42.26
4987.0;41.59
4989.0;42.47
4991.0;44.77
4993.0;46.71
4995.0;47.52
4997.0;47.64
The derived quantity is 3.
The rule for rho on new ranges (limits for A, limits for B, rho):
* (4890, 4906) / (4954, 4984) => 4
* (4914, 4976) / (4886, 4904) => 4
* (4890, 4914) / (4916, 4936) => 3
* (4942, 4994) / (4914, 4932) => 0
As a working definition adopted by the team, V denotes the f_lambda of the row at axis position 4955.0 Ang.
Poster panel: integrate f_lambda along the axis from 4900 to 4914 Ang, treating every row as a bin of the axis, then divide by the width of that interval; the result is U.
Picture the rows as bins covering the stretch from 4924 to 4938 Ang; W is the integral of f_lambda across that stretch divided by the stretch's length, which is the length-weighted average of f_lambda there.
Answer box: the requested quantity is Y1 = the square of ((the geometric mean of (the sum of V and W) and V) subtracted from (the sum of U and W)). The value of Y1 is 522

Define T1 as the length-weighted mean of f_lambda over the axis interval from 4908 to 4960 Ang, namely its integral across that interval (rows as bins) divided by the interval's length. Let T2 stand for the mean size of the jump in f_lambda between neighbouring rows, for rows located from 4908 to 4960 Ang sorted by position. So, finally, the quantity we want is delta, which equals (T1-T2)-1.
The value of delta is 44.7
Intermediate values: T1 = 47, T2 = 1.7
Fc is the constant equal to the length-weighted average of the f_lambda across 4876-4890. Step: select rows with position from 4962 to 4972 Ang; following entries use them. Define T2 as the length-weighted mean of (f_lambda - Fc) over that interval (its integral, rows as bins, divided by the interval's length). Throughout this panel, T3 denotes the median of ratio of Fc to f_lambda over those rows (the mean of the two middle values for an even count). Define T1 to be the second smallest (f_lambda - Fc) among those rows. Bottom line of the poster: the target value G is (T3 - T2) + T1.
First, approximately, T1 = 6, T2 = 6.7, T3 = 0.856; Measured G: 0.0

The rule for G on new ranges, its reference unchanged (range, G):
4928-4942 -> -1.8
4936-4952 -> -1.4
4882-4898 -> -2.8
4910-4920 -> -1.3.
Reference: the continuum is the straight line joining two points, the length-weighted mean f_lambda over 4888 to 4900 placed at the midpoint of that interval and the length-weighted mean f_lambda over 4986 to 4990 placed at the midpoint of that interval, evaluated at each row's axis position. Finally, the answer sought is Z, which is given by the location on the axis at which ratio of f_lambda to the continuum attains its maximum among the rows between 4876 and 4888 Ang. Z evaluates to 4877.0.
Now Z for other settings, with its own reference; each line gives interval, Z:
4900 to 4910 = 4909.0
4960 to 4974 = 4961.0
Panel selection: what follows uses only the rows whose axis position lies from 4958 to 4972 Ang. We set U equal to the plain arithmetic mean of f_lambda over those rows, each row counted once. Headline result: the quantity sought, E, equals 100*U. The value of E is 4919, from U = 49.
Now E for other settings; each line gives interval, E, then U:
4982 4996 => 4402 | 44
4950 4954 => 4956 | 50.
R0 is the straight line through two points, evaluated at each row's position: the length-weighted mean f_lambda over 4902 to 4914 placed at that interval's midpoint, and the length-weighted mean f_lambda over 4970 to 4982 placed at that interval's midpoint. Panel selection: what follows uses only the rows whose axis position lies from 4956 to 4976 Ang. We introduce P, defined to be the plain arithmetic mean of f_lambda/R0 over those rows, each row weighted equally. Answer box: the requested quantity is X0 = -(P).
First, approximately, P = 1.06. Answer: -1.06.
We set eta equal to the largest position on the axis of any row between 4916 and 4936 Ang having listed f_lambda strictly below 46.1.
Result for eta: 4929.0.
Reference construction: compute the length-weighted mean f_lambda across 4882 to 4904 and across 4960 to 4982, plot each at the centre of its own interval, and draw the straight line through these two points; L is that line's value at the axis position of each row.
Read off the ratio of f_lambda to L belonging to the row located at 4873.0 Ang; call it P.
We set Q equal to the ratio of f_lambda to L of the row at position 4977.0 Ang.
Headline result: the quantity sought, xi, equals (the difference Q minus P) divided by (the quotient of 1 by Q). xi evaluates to 0.05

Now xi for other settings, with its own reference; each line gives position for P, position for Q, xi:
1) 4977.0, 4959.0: 0.23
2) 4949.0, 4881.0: -0.11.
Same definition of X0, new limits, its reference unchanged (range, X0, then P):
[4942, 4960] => -1.06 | 1.06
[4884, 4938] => -0.93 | 0.93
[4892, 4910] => -0.94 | 0.94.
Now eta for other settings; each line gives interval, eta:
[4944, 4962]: 4945.0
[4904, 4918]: 4917.0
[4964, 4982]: 4981.0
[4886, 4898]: 4897.0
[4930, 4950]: 4945.0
